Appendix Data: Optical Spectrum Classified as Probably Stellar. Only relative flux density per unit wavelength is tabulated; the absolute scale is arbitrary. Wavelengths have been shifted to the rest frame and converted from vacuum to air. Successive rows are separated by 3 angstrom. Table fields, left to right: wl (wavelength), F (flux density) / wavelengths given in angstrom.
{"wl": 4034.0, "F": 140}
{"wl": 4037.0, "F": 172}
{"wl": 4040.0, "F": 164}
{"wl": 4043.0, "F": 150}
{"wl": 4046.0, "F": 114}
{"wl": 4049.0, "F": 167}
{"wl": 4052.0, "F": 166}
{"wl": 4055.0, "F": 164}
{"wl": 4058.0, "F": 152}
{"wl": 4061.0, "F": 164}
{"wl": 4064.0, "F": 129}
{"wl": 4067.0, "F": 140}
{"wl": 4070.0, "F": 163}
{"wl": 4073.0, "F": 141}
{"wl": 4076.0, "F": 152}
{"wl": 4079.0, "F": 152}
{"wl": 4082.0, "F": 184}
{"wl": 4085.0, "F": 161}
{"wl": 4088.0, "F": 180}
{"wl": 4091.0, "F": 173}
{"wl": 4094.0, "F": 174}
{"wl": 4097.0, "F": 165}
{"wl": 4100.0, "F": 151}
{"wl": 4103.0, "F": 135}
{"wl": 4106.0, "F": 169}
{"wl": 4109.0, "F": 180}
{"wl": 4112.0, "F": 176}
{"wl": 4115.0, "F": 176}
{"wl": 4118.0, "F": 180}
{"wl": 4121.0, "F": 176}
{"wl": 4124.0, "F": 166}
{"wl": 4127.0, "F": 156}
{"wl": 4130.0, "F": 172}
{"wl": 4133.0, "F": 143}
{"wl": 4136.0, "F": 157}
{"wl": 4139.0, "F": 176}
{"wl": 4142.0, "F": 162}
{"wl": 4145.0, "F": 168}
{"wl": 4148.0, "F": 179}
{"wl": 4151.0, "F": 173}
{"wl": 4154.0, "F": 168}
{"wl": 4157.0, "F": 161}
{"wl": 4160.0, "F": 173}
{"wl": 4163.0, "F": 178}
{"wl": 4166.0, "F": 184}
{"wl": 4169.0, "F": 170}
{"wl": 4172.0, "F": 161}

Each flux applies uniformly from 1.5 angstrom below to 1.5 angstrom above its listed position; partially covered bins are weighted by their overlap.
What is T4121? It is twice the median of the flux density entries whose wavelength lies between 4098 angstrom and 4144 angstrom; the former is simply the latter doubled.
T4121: 338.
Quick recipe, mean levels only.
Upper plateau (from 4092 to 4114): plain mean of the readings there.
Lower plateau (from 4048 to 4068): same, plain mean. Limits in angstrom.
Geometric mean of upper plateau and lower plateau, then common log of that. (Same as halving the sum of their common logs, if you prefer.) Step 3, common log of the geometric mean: 2.20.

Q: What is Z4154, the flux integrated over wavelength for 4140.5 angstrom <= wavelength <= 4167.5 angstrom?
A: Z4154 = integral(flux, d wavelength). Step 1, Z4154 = 4638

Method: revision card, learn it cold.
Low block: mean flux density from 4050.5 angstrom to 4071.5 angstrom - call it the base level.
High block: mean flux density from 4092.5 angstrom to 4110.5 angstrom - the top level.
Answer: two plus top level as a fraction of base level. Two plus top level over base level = 3.05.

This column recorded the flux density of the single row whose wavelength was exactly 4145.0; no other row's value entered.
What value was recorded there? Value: 168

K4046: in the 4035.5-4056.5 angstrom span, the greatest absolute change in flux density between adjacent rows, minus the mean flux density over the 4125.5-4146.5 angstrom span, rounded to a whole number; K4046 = -109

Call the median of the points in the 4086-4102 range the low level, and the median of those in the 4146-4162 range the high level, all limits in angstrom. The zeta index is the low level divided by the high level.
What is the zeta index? 1.00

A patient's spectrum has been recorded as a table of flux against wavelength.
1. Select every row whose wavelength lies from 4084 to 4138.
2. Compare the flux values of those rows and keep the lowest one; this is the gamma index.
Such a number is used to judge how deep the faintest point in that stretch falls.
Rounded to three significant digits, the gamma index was 135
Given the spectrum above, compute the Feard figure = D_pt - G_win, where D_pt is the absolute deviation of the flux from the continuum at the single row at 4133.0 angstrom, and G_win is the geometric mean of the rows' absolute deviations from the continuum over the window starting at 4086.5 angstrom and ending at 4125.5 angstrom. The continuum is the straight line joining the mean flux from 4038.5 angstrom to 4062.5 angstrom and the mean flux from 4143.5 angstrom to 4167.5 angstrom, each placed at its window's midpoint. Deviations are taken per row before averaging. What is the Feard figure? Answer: 17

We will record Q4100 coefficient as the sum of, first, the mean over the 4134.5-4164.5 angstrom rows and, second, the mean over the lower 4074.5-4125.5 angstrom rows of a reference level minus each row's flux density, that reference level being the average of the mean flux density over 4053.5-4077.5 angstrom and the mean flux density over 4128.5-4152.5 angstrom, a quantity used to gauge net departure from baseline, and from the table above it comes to -20.3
